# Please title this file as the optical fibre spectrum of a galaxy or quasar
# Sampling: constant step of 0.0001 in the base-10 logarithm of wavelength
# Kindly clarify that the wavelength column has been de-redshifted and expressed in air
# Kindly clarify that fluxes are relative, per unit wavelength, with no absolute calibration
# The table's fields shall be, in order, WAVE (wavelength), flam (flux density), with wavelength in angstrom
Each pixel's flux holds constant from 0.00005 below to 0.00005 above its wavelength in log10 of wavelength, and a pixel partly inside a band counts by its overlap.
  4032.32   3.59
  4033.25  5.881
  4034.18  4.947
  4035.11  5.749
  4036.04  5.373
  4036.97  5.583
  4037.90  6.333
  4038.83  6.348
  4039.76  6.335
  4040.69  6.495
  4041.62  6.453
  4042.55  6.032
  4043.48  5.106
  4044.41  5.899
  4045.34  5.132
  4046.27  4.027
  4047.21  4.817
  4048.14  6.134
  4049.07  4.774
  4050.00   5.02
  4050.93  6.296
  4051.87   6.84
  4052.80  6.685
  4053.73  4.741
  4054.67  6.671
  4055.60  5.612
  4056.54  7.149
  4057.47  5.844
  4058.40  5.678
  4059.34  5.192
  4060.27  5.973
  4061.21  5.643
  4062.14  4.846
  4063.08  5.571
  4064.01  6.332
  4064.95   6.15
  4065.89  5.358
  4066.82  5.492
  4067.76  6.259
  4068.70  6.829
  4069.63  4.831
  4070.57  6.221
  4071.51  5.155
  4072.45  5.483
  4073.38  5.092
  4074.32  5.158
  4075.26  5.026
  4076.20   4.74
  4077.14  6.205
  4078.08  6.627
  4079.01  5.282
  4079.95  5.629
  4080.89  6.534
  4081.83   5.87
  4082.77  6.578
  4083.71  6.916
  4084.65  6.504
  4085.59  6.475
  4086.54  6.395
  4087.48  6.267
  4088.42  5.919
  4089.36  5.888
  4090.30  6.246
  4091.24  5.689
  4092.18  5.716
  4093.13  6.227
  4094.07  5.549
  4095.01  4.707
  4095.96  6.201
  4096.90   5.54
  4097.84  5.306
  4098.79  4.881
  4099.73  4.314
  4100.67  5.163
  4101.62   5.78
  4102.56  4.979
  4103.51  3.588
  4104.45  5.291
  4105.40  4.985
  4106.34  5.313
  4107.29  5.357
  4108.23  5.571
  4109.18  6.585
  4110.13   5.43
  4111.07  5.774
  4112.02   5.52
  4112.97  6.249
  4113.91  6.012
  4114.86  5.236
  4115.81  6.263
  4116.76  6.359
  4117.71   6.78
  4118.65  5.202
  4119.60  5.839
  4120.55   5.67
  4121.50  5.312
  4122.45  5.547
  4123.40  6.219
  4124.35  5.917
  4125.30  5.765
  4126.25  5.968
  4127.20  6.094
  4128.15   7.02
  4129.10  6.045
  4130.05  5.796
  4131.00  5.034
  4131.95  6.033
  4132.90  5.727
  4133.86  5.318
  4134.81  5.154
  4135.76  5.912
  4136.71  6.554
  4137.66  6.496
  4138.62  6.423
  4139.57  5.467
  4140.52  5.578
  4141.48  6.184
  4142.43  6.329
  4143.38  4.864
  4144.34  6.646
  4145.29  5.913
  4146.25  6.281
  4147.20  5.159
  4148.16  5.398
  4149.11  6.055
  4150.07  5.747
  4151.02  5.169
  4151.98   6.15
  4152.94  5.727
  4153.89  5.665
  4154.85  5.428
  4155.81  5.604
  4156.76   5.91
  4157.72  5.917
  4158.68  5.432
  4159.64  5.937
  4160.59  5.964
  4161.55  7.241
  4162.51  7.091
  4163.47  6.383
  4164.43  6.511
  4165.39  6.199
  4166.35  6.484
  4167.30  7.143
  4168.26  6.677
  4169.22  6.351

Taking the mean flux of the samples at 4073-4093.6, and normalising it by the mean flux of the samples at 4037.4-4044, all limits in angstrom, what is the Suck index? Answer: 0.97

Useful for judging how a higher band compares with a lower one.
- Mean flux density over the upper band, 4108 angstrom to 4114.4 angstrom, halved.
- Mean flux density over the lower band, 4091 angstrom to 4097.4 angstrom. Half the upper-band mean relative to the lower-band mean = 0.52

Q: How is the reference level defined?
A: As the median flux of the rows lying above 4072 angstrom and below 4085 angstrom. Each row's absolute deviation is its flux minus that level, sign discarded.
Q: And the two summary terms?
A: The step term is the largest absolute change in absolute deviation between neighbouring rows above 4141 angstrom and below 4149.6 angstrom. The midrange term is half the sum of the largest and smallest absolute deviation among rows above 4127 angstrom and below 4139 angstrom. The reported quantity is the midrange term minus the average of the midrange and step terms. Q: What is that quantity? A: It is -0.04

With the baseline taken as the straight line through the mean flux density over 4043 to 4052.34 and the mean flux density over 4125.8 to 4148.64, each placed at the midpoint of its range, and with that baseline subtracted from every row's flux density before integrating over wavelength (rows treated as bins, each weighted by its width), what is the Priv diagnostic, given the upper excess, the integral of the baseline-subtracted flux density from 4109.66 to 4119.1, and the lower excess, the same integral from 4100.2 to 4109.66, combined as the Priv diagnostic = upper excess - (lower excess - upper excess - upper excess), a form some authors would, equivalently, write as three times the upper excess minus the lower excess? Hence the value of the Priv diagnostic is 7.6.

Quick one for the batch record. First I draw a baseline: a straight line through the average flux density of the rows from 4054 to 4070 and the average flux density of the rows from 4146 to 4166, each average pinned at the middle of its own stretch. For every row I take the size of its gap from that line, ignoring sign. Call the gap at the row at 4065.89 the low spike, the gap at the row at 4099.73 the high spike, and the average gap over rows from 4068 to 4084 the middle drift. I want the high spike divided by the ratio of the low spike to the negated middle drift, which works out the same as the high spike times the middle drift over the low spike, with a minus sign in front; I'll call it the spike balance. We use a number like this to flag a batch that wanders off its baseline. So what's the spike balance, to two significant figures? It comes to -2.1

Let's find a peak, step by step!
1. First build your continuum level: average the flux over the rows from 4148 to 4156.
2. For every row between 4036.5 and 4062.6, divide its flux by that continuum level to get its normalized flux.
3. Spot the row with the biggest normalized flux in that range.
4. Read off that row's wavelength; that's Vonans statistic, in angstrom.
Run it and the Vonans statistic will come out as 4056.54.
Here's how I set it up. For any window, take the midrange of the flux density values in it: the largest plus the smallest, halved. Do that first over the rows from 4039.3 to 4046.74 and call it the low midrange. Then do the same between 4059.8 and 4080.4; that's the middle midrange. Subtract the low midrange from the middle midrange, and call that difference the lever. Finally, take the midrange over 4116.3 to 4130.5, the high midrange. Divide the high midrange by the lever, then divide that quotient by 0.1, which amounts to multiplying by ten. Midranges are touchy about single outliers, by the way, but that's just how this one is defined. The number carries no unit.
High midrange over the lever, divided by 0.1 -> 117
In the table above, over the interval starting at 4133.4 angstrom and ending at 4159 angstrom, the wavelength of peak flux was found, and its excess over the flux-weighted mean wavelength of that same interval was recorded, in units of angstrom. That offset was -1.8 angstrom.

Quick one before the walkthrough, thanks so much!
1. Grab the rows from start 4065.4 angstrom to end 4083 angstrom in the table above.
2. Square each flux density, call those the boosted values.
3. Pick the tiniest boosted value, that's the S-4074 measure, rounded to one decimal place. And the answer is 22.5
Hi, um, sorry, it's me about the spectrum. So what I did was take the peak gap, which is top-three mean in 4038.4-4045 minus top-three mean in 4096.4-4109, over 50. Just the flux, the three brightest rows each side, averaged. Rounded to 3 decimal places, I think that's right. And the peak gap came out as 0.016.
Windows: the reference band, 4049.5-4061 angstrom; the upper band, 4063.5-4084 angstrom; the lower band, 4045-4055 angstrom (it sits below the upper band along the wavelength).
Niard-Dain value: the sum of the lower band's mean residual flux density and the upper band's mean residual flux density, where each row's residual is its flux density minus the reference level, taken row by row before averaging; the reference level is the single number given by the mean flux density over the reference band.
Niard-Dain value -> -0.6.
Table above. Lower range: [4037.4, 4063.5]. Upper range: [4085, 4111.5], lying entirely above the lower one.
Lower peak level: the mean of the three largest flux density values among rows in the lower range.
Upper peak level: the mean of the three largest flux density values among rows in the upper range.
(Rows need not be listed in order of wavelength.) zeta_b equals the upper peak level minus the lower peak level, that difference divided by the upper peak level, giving -0.06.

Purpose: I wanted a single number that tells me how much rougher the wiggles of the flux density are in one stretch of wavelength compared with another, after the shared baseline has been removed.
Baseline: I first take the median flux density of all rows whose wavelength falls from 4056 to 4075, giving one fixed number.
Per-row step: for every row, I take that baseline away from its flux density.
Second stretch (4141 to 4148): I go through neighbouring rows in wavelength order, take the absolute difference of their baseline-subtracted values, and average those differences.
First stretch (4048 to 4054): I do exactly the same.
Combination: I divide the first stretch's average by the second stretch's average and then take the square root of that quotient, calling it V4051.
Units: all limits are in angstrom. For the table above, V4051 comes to 0.99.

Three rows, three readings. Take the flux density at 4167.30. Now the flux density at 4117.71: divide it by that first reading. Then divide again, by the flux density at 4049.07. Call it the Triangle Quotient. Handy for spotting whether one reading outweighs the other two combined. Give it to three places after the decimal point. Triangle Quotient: 0.199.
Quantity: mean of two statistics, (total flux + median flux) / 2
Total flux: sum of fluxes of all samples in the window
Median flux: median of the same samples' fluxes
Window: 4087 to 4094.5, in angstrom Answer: 26.7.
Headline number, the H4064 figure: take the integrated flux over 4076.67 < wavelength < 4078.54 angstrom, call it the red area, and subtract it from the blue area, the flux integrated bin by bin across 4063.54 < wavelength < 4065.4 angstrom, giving -0.4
